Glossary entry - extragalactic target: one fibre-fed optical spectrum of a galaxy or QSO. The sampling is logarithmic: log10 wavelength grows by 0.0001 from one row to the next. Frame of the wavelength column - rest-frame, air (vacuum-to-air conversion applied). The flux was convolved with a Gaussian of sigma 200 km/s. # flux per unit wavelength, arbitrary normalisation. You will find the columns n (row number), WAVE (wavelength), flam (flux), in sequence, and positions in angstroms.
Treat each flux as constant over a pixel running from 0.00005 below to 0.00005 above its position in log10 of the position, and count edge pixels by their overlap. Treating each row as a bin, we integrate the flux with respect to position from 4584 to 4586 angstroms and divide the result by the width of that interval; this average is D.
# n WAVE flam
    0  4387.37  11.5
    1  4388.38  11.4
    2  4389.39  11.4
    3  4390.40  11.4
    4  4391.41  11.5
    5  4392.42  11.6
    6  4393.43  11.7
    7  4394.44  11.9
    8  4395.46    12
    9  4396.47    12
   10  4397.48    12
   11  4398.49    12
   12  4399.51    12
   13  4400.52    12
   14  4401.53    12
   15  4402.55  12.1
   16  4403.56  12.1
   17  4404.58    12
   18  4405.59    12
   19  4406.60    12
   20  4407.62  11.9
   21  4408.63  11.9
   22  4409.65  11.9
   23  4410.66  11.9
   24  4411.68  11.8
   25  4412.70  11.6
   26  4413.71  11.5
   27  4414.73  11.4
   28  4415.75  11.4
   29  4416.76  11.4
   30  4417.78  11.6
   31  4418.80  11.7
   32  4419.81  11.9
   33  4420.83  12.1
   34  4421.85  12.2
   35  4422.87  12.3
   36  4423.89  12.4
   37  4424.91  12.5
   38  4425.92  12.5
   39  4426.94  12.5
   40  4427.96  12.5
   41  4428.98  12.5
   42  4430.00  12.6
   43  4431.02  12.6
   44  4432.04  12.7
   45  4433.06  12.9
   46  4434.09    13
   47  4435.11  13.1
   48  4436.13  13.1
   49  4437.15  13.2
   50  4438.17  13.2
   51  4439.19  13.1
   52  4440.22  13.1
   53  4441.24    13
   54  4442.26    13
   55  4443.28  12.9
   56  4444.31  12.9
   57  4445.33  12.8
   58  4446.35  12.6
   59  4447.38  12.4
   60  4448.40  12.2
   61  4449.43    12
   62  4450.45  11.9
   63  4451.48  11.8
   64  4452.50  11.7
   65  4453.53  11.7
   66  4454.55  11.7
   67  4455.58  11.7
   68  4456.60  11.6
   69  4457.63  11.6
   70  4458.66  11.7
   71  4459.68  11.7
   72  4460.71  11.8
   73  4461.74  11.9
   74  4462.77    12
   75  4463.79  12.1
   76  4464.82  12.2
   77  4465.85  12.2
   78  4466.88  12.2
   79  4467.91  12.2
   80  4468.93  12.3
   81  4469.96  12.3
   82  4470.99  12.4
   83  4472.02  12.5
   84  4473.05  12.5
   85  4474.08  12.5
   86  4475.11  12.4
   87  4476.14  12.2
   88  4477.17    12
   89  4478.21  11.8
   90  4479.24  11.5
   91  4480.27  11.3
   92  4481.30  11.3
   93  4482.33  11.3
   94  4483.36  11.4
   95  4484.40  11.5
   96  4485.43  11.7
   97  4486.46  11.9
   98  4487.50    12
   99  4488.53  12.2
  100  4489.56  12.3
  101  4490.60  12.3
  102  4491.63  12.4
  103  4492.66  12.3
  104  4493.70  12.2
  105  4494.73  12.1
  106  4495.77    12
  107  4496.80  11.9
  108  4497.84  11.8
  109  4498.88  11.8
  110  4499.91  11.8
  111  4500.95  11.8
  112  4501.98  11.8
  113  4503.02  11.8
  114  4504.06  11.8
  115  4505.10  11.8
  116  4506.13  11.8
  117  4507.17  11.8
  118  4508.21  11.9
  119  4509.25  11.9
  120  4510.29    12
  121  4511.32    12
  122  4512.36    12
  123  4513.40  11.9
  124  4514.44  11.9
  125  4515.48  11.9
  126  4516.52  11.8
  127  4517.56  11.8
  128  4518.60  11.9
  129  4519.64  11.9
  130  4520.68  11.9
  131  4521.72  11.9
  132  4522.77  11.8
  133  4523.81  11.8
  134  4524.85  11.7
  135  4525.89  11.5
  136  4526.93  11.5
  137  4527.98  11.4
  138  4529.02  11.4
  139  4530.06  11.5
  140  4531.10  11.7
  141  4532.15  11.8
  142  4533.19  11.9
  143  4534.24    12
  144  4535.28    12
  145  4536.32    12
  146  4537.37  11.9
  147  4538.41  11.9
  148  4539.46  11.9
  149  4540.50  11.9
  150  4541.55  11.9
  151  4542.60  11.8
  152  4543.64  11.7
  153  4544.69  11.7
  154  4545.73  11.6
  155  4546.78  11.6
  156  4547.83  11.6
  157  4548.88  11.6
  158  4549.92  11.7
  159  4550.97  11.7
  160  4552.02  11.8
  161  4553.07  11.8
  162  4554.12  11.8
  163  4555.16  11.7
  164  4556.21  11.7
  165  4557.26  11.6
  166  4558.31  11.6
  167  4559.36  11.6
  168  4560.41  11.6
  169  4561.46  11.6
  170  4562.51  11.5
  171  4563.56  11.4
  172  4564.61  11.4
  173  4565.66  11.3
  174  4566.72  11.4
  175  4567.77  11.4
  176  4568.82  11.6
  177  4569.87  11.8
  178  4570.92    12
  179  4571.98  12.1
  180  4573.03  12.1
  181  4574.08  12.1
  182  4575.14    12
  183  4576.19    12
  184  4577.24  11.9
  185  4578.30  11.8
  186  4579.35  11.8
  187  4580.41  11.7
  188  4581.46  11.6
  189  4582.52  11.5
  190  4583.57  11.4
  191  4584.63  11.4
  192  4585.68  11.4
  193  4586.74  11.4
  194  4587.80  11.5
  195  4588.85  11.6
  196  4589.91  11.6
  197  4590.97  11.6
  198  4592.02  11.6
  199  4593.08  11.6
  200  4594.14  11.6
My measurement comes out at 11.41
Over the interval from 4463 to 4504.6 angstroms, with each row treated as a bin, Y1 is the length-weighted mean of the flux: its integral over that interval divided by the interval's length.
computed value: 12.00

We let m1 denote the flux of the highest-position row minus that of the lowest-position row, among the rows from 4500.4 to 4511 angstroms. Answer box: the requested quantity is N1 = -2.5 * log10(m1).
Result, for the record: 1.7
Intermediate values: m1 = 0.20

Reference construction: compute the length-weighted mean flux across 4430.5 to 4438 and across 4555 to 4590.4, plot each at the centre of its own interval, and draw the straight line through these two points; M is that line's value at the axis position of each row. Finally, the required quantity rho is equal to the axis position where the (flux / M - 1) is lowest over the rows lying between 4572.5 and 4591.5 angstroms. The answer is 4583.57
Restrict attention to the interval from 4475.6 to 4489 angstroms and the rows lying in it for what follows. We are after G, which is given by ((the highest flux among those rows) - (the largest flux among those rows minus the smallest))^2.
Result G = 128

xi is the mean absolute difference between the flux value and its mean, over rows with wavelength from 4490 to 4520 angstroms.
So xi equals 0.13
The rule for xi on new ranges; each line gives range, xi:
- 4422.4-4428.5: 0.07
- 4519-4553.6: 0.14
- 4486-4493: 0.14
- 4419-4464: 0.45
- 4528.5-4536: 0.19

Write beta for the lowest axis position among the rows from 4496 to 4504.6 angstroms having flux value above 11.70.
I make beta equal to 4496.80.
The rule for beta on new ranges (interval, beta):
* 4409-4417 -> 4409.65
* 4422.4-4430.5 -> 4422.87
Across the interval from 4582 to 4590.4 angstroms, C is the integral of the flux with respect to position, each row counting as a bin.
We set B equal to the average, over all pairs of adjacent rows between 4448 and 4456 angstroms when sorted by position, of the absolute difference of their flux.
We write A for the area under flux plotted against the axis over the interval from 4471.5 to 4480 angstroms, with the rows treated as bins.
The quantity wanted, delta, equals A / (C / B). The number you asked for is 0.076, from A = 103.2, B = 0.07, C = 96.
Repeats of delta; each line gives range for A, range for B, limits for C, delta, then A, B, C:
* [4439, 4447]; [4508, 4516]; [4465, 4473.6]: 0.028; 103.2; 0.03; 106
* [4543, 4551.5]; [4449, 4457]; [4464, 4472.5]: 0.054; 99.1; 0.06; 104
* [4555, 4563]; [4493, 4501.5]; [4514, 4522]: 0.056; 92.8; 0.06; 95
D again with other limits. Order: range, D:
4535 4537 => 11.99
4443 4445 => 12.87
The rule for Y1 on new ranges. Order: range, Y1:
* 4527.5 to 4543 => 11.80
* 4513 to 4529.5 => 11.75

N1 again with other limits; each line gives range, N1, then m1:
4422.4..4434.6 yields 0.4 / 0.70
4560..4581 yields 2.5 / 0.10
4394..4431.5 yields 0.4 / 0.70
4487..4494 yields 1.7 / 0.20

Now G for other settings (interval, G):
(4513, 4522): 139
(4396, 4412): 139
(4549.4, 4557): 137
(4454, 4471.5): 135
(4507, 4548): 130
